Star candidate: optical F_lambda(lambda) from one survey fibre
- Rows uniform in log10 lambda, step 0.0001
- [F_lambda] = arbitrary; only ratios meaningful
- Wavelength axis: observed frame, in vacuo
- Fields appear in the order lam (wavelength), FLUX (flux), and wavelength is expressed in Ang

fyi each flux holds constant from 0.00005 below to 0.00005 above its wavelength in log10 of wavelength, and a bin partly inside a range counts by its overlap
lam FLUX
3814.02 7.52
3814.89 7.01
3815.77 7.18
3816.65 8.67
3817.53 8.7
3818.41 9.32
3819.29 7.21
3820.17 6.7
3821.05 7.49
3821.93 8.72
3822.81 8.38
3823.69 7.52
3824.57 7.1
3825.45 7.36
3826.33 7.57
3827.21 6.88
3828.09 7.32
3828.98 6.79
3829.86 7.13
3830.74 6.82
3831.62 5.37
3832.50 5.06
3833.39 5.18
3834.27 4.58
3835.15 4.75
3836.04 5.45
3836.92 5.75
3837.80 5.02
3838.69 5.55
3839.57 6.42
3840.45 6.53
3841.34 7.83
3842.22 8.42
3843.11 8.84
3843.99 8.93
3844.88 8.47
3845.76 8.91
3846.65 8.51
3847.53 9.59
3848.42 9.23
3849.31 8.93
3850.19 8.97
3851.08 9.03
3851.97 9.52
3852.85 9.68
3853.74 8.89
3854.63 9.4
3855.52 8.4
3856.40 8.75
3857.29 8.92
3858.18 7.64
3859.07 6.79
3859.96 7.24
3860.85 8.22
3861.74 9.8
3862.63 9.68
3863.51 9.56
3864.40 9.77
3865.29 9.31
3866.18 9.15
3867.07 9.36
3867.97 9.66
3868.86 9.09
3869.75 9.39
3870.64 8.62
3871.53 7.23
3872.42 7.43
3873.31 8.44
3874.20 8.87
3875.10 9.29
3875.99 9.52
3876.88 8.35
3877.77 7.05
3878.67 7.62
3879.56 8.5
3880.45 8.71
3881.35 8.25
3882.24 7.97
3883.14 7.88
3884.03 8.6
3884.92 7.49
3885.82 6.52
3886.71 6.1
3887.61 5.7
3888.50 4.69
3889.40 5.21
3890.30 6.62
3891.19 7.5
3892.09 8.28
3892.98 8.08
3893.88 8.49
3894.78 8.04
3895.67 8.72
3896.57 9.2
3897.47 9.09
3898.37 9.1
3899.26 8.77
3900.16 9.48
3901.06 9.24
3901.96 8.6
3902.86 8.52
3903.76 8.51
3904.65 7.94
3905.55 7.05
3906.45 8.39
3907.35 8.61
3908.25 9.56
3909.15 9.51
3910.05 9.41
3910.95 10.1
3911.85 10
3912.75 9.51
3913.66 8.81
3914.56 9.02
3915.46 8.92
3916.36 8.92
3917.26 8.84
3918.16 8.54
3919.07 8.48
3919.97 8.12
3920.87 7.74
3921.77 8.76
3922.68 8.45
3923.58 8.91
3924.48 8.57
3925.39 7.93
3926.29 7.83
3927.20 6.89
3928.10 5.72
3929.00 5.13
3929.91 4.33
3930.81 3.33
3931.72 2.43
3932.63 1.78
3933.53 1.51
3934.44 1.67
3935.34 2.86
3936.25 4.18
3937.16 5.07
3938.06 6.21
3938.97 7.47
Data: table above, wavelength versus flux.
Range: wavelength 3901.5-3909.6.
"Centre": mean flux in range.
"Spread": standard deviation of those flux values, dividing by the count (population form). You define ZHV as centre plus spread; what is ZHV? 9.2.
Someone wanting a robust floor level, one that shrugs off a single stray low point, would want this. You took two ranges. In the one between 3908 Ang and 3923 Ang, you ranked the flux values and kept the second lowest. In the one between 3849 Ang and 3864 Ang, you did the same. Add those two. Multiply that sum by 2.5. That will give 38.4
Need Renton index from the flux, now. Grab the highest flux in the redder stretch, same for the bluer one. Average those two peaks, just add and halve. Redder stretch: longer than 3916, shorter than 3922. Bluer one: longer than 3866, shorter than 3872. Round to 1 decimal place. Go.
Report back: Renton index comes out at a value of 9.3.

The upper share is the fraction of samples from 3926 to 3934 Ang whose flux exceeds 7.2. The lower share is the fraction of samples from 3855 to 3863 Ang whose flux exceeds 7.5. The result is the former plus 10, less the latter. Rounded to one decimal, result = 9.3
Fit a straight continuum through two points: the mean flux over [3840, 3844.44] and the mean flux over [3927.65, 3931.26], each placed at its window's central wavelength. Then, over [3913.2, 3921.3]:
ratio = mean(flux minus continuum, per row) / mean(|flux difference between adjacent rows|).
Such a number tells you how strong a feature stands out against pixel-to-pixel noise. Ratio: 19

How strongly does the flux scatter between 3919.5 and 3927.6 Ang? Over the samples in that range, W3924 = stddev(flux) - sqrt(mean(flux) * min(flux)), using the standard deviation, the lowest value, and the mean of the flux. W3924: -6.9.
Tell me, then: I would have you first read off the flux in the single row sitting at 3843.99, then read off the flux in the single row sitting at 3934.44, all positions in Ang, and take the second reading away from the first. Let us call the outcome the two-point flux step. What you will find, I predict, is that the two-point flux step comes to 7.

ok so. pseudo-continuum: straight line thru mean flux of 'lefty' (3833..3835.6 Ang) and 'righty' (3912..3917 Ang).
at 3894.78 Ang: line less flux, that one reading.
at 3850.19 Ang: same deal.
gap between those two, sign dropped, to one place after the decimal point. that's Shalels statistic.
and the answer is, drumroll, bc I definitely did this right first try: 3.3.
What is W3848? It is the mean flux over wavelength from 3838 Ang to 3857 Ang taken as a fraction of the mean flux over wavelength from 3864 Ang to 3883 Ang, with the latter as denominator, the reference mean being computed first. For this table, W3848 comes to 0.98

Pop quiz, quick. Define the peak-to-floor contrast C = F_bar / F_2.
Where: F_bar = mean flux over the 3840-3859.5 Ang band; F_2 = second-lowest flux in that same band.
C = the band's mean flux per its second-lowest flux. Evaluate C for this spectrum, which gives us 1.3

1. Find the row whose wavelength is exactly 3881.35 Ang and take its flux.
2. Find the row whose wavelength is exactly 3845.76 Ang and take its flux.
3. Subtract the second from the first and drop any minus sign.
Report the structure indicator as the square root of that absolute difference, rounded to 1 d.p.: 0.8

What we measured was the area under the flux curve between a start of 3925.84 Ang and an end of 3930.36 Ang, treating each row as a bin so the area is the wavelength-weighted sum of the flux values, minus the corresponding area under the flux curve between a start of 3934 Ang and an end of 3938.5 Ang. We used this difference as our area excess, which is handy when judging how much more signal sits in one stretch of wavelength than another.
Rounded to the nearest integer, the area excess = 9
